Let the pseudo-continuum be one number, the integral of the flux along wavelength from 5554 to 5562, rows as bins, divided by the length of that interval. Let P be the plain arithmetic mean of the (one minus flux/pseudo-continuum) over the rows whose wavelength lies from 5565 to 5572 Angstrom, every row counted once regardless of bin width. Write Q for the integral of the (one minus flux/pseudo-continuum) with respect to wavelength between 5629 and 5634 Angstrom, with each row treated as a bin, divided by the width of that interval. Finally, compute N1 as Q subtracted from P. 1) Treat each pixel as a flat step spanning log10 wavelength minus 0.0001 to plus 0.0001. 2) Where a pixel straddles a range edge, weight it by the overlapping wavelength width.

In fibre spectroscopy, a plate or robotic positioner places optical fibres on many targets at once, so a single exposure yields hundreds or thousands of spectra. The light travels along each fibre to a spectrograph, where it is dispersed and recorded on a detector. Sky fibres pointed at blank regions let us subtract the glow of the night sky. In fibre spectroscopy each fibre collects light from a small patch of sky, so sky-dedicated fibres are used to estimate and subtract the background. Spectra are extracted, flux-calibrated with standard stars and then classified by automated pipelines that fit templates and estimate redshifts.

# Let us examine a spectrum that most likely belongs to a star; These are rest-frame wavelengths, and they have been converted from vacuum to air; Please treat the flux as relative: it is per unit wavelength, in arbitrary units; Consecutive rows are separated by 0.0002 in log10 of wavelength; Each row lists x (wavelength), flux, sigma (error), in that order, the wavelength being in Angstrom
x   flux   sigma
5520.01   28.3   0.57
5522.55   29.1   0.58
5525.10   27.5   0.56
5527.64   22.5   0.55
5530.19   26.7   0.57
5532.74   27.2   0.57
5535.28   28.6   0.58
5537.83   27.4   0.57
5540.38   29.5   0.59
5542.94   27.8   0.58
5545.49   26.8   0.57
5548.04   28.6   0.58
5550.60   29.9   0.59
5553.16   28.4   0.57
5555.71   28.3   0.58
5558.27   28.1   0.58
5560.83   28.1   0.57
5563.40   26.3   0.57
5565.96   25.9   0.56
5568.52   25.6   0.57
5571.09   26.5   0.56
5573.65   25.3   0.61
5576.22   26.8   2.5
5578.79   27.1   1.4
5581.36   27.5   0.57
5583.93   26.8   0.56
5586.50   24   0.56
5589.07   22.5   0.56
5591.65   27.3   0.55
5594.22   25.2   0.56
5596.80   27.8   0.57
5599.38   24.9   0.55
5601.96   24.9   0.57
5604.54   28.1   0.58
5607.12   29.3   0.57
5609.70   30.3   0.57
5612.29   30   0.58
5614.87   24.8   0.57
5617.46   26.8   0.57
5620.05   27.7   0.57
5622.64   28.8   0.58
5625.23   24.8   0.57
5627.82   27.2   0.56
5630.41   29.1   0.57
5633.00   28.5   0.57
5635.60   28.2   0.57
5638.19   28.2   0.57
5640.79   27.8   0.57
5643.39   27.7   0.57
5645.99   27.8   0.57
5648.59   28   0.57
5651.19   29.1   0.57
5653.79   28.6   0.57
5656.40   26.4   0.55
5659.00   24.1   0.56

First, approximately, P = 0.078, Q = -0.020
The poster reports 0.099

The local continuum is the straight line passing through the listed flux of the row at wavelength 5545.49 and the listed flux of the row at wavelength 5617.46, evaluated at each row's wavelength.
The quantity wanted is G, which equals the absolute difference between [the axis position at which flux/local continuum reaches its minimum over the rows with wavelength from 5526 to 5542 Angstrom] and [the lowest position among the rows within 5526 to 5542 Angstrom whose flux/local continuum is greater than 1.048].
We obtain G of 7.6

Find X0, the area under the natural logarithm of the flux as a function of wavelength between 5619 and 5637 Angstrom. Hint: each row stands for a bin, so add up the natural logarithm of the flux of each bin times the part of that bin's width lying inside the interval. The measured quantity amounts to 60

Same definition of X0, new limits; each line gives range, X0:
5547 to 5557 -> 34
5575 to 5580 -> 16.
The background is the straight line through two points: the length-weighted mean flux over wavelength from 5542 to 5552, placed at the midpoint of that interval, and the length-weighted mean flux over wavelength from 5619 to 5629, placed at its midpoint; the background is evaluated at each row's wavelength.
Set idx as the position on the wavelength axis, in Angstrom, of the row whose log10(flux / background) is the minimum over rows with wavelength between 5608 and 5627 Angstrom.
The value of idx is 5614.87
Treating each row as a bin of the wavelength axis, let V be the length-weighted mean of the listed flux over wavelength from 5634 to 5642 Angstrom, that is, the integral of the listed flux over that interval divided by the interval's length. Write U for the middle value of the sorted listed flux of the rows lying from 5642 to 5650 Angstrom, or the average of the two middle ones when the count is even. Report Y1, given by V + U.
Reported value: 55.9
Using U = 27.8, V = 28.1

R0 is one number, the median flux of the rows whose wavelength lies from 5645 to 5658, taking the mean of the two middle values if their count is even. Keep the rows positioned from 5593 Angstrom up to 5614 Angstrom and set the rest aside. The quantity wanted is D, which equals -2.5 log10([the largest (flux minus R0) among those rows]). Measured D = -0.9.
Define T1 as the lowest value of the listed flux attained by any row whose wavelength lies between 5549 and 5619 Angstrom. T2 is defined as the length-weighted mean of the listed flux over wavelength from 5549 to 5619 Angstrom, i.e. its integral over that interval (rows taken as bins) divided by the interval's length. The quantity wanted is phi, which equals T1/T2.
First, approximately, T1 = 22.5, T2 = 26.9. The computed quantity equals 0.84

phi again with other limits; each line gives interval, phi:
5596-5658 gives 0.90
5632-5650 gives 0.99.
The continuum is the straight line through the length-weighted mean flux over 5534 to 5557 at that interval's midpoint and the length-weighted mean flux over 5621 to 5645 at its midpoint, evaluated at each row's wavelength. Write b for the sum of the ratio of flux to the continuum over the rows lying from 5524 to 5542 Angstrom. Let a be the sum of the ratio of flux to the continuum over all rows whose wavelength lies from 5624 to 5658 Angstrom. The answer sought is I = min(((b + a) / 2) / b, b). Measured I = 1.5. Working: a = 13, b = 7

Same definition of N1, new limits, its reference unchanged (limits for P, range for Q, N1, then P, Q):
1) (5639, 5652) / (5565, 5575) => -0.080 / 0.004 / 0.084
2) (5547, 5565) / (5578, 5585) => -0.039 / -0.001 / 0.038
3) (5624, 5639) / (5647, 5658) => 0.009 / 0.019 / 0.010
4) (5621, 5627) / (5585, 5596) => -0.066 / 0.050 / 0.116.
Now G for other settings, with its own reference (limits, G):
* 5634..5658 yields 20.8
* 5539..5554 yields 5.1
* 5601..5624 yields 10.3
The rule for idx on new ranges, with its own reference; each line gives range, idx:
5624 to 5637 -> 5625.23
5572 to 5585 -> 5573.65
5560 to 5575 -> 5573.65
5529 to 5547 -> 5530.19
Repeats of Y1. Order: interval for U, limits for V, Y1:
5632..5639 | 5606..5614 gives 57.8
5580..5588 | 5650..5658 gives 54.7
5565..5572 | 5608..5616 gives 54.4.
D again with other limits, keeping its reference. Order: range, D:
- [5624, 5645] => -0.1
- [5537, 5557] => -0.7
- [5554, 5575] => 1.3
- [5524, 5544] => -0.4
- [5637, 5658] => -0.1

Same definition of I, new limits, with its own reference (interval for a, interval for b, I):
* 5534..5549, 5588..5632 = 0.7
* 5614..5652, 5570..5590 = 1.5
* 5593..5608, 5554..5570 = 1.0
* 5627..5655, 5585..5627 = 0.9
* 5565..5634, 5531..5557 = 1.8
